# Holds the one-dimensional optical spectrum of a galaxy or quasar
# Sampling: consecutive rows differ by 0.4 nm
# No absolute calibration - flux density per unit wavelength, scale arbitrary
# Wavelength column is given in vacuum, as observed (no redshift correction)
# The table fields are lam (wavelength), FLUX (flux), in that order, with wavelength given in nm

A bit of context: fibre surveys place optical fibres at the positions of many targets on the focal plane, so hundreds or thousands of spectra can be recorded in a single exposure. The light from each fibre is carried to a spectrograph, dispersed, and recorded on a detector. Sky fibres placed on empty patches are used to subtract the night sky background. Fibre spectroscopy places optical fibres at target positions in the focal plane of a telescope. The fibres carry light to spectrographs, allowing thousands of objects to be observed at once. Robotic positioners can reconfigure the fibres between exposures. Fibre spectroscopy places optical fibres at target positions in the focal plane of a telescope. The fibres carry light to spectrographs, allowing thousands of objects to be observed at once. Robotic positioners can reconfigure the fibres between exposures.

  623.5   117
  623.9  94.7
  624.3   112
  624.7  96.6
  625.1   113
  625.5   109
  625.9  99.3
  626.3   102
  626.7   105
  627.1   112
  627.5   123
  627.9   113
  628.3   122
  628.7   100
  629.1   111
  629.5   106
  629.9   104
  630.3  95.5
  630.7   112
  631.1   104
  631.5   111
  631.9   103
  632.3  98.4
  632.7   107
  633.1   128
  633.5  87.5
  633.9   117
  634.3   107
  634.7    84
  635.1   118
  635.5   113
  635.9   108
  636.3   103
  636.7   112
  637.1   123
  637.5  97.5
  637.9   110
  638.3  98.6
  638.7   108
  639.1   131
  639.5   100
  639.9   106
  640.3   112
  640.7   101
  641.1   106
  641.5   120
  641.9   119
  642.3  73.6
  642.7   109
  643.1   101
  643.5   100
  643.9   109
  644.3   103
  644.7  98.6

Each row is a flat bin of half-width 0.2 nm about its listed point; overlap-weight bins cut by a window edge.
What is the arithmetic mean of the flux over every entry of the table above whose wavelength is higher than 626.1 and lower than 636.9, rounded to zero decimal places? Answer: 108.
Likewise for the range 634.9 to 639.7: 110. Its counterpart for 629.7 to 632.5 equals 104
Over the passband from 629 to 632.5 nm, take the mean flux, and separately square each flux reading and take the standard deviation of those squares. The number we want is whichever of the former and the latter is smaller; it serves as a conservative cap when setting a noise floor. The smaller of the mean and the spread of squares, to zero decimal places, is 105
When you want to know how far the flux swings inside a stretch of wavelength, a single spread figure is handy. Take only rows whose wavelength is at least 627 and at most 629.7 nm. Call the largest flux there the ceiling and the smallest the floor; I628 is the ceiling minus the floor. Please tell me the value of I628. 23.0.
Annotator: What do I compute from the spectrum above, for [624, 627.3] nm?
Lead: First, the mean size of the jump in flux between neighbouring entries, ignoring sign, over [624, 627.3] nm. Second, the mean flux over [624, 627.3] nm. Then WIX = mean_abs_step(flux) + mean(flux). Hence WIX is 114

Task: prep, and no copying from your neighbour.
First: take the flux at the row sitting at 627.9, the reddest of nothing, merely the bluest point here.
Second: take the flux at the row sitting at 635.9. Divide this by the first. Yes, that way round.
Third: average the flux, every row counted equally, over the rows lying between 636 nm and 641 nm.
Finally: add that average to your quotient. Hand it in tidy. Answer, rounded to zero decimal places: 109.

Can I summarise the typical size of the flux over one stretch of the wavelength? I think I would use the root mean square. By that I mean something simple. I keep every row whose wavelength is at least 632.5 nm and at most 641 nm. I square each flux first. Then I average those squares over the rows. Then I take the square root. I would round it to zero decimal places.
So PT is 109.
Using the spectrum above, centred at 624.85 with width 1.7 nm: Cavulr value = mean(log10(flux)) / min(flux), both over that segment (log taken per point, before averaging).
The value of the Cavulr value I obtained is 0.0210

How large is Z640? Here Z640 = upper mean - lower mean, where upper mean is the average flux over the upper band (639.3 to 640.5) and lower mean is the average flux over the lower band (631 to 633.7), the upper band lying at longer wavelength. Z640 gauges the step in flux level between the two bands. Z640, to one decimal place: 0.4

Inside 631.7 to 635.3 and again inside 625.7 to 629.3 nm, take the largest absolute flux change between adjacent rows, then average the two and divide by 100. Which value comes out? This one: 0.31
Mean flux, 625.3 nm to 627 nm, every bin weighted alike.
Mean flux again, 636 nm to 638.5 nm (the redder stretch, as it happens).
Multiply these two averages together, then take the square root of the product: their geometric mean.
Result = 106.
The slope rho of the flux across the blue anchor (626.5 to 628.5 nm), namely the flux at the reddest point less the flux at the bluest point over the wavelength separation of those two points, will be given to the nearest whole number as 11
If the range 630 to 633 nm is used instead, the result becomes 5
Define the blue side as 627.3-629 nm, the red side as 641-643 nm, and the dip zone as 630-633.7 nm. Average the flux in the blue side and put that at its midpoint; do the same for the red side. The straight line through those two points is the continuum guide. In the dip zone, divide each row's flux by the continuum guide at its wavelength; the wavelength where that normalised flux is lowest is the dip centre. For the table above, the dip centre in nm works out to 633.5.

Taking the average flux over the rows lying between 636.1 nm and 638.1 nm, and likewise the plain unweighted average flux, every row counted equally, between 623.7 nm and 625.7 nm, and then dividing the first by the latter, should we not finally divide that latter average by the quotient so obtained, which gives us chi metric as 101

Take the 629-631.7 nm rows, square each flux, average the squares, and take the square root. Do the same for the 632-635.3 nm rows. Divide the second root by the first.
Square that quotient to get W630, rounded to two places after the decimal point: 1.01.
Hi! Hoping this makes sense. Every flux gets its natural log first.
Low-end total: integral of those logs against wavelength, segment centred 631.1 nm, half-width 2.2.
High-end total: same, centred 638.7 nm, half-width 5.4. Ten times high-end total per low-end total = 24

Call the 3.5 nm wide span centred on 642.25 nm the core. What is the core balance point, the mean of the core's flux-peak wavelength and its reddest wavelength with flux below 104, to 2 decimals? 642.50 nm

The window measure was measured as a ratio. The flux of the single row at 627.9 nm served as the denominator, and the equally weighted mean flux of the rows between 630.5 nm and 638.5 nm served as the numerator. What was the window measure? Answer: 0.95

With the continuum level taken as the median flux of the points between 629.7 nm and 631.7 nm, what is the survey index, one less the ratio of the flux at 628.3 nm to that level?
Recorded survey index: -0.17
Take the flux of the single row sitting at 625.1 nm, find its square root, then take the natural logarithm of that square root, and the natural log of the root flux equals 2.36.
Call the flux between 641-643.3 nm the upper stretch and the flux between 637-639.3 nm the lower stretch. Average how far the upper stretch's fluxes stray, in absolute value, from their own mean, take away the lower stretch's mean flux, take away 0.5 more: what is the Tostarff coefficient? -100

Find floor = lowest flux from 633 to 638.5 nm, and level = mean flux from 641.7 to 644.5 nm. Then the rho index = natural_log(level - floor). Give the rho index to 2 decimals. 2.90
